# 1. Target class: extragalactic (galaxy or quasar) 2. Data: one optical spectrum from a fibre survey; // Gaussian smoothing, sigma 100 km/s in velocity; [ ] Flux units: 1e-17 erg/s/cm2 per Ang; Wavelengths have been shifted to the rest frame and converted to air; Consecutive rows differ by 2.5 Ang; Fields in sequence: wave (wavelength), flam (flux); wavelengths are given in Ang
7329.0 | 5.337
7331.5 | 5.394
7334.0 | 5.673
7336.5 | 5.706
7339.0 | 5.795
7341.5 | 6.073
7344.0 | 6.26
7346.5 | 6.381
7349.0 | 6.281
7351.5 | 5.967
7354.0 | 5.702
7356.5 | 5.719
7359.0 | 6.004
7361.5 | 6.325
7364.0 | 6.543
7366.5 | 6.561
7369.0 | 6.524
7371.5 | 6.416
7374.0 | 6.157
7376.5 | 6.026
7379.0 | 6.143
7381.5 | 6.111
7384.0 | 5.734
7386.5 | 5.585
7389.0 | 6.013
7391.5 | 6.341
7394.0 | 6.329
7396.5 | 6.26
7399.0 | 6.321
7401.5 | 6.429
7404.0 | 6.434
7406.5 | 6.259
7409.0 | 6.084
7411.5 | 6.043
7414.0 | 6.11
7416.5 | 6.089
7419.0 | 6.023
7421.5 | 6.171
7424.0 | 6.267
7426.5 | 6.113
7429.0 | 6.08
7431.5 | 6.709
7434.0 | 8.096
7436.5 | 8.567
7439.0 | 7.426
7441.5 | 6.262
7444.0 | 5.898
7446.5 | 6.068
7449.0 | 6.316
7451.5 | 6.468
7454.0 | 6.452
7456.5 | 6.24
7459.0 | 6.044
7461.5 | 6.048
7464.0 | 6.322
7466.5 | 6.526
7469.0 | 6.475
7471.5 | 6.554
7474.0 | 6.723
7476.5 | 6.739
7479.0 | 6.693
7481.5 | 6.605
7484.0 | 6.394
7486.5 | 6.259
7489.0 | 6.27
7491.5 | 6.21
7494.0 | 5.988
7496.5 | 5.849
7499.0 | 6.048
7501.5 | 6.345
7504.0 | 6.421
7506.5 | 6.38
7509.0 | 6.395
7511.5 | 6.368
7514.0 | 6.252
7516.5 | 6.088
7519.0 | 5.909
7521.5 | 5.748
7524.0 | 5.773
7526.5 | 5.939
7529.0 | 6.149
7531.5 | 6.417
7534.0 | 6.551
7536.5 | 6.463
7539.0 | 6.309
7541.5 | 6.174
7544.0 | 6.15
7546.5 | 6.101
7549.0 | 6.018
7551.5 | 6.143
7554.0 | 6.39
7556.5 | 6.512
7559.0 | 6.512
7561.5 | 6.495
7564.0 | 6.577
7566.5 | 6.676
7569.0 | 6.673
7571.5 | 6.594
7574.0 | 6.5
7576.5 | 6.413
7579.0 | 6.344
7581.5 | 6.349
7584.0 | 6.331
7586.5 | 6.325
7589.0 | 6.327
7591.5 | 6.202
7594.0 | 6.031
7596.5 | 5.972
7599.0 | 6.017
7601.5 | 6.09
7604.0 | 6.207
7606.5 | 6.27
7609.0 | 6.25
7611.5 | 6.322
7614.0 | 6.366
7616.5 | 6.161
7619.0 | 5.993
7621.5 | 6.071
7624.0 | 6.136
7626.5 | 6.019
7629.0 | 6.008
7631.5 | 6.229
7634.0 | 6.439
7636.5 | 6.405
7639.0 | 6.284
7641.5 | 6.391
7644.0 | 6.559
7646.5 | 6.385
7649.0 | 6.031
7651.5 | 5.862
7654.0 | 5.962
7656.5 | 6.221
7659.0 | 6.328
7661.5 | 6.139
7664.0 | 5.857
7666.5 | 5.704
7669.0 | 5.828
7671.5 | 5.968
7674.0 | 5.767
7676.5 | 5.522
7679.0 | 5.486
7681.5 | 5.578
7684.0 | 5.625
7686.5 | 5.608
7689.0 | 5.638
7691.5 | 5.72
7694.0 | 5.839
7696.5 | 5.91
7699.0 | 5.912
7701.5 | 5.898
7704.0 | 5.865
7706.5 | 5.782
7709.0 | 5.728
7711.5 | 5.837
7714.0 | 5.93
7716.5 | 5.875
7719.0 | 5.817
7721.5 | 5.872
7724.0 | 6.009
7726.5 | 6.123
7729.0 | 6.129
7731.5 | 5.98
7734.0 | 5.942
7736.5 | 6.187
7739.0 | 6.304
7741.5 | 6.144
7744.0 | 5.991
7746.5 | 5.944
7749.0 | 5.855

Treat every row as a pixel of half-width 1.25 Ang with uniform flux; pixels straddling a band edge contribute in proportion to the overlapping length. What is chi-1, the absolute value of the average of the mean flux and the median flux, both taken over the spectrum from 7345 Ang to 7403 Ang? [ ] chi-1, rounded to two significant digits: 6.2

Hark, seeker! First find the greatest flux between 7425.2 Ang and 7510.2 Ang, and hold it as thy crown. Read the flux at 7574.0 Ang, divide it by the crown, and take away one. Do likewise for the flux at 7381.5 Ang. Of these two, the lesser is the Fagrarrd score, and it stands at -0.287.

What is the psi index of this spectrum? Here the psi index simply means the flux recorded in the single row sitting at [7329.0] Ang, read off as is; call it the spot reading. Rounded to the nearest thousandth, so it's 5.337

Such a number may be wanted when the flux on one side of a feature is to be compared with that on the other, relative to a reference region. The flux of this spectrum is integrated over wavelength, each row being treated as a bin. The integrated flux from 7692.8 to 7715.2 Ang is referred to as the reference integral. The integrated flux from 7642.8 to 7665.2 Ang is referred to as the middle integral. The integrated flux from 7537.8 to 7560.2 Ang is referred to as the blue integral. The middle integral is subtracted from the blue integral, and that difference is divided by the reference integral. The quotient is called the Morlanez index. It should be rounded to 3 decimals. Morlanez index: 0.018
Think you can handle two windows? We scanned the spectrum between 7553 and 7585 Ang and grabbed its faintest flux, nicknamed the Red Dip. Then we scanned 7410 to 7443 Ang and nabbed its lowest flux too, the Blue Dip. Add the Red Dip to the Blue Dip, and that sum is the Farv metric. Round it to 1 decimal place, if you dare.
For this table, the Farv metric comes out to 12.4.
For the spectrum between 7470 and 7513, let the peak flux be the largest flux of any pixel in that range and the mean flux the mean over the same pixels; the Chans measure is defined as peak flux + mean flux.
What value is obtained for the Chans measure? 13.1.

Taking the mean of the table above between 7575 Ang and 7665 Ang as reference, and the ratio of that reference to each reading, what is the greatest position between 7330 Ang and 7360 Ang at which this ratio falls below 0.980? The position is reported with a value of 7346.5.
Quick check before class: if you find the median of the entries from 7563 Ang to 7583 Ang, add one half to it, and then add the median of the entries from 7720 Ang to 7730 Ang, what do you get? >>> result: 13.1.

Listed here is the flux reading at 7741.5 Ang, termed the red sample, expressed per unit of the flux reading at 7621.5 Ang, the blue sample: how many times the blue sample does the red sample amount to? 1.01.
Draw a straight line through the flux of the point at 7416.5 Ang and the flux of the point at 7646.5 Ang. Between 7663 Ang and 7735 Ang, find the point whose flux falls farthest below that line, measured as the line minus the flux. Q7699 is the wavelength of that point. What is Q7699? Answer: 7679.0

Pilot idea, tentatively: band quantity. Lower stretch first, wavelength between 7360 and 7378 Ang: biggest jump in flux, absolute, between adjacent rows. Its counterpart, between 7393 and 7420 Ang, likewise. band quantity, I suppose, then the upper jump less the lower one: -0.1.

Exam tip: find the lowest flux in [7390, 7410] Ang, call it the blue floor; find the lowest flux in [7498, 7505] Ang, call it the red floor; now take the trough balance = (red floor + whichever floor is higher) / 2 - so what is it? 6.07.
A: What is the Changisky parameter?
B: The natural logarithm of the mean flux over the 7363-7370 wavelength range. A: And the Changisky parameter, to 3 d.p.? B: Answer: 1.878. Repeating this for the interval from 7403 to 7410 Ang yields 1.834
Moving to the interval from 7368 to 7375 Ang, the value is 1.851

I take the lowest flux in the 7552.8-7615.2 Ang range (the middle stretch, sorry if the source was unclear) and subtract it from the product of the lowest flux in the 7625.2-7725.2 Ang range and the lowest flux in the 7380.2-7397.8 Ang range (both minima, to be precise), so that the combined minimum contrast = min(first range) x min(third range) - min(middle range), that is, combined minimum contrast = 25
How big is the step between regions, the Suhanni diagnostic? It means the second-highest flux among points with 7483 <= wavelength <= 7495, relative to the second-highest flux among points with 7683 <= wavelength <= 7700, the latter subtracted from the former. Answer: 0.36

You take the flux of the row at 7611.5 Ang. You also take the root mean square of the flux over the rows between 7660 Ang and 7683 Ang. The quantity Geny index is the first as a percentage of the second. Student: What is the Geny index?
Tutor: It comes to 110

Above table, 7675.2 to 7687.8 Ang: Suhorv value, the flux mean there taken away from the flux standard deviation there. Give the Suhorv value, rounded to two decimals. -5.51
